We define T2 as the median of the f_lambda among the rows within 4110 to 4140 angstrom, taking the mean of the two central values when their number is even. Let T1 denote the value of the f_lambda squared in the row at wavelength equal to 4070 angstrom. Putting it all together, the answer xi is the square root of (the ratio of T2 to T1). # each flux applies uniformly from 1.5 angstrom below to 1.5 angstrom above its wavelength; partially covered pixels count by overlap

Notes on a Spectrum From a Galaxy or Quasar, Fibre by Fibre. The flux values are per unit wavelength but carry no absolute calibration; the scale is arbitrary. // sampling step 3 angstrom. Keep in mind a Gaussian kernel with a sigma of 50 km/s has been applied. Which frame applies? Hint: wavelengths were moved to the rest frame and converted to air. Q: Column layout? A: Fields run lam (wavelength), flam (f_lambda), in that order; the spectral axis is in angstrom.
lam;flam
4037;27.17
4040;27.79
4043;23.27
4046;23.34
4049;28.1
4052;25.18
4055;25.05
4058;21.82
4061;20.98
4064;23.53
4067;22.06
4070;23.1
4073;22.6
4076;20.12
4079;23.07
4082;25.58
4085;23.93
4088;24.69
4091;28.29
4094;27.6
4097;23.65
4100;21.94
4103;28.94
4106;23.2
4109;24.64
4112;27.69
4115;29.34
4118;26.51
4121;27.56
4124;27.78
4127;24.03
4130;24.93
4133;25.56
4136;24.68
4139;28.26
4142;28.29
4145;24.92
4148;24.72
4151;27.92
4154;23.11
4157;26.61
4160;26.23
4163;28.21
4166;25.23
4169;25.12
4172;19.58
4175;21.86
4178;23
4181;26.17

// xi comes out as 0.225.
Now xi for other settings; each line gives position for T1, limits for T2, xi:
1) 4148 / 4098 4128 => 0.210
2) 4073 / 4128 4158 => 0.222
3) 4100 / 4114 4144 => 0.237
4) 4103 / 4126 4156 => 0.173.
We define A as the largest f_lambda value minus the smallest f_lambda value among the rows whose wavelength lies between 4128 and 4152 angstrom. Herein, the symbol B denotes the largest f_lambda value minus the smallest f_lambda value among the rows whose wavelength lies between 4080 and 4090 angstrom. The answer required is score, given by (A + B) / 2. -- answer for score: 2.6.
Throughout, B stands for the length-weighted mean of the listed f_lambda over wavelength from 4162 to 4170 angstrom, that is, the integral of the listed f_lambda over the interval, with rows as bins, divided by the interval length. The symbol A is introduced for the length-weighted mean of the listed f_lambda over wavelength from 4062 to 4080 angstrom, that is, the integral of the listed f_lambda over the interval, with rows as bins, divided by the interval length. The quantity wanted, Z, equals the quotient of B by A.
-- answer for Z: 1.17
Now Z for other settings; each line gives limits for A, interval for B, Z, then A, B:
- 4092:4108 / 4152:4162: 1.02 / 25.2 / 25.6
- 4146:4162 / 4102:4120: 1.04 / 25.8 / 26.7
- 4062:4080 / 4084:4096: 1.17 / 22.4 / 26.1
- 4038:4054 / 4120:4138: 1.01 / 25.6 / 25.8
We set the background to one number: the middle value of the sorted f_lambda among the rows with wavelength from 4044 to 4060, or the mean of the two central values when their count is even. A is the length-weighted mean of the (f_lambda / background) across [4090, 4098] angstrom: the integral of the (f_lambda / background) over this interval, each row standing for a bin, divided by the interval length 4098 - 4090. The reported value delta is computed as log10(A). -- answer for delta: 0.026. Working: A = 1.06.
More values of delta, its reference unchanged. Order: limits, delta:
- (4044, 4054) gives 0.006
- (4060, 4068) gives -0.051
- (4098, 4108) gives -0.007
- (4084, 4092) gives 0.009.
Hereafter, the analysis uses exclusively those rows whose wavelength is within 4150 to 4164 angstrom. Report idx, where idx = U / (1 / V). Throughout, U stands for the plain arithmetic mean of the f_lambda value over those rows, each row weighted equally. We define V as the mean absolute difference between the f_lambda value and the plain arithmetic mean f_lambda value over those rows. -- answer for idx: 37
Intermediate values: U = 26.4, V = 1.40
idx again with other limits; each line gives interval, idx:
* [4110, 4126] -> 17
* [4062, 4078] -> 21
